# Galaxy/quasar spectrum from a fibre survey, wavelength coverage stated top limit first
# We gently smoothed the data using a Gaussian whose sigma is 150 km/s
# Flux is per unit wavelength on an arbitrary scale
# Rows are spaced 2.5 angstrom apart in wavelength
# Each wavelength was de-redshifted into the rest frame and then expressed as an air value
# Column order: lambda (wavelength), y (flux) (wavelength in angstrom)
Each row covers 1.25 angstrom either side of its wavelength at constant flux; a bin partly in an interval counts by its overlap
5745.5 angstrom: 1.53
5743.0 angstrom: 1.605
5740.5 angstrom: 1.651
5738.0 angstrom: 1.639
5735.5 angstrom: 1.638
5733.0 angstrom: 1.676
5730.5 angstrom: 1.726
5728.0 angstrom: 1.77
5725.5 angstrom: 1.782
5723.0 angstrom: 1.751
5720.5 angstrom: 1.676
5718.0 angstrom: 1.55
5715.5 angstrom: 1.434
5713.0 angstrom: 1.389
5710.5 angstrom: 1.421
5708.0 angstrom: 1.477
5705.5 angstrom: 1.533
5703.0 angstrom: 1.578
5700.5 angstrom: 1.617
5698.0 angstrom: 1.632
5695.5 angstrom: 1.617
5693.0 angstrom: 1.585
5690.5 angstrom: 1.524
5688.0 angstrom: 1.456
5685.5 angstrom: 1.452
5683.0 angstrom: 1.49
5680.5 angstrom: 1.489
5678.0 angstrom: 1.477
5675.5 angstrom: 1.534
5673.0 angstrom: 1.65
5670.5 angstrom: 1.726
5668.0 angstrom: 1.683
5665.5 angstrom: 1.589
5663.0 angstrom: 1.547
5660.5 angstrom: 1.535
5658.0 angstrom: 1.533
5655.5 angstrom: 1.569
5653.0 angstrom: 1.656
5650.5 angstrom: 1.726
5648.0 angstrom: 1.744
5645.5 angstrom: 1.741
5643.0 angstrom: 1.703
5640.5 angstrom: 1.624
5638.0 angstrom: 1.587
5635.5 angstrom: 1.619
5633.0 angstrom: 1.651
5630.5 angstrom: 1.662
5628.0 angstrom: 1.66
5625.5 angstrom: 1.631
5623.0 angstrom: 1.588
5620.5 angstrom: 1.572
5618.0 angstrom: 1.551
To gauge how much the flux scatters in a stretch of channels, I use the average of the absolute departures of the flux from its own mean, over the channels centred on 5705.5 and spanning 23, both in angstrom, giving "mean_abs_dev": 0.082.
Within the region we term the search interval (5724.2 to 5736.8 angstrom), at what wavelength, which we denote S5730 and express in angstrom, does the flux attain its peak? 5725.5 angstrom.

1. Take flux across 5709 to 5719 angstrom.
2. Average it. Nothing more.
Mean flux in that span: 1.45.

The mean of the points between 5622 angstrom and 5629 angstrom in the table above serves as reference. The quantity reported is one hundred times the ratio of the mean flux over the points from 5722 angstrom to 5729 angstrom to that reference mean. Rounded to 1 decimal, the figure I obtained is 108.7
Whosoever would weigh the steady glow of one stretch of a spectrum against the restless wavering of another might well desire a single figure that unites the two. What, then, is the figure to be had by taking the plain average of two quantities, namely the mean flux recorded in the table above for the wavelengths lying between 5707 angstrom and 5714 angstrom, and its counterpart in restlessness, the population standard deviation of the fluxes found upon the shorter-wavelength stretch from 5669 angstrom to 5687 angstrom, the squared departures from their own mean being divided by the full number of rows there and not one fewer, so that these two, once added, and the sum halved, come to 0.762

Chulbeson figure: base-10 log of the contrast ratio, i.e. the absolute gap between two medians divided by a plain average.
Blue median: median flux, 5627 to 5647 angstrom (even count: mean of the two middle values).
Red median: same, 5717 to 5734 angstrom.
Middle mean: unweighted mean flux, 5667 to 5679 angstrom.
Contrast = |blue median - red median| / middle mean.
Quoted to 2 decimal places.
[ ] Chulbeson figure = -1.36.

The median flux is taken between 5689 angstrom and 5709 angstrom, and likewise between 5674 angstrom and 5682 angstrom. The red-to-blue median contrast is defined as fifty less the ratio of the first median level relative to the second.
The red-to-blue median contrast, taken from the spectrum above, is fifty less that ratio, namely 48.9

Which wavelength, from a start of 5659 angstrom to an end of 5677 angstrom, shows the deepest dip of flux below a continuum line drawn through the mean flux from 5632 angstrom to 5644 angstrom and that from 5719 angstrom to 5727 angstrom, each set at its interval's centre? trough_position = 5675.5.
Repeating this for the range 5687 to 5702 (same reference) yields 5688.0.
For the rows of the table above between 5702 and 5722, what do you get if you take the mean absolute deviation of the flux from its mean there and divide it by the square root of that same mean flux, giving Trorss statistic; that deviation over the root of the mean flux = 0.063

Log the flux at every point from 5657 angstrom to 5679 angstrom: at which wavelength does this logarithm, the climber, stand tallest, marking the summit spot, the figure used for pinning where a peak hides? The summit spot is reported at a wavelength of 5670.5 angstrom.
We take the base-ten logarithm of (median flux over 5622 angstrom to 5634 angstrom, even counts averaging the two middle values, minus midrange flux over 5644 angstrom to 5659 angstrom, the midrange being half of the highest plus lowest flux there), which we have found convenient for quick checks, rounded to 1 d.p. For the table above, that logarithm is -1.9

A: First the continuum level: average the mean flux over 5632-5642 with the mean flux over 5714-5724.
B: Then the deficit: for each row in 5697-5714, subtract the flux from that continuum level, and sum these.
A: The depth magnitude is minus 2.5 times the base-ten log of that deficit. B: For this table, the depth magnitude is 0.5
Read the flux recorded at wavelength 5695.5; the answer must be 1.617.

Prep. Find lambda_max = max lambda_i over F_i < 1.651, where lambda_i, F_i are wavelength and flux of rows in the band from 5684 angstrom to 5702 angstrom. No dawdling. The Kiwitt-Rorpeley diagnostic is 5700.5 angstrom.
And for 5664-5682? 5680.5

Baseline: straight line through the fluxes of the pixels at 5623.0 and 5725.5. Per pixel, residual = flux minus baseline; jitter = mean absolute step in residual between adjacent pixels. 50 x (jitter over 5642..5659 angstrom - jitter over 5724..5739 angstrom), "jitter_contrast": 0.5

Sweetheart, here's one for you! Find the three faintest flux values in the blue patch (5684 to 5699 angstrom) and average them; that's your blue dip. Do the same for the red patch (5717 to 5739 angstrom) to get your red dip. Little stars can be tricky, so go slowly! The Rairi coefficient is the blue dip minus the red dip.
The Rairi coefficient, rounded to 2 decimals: -0.13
